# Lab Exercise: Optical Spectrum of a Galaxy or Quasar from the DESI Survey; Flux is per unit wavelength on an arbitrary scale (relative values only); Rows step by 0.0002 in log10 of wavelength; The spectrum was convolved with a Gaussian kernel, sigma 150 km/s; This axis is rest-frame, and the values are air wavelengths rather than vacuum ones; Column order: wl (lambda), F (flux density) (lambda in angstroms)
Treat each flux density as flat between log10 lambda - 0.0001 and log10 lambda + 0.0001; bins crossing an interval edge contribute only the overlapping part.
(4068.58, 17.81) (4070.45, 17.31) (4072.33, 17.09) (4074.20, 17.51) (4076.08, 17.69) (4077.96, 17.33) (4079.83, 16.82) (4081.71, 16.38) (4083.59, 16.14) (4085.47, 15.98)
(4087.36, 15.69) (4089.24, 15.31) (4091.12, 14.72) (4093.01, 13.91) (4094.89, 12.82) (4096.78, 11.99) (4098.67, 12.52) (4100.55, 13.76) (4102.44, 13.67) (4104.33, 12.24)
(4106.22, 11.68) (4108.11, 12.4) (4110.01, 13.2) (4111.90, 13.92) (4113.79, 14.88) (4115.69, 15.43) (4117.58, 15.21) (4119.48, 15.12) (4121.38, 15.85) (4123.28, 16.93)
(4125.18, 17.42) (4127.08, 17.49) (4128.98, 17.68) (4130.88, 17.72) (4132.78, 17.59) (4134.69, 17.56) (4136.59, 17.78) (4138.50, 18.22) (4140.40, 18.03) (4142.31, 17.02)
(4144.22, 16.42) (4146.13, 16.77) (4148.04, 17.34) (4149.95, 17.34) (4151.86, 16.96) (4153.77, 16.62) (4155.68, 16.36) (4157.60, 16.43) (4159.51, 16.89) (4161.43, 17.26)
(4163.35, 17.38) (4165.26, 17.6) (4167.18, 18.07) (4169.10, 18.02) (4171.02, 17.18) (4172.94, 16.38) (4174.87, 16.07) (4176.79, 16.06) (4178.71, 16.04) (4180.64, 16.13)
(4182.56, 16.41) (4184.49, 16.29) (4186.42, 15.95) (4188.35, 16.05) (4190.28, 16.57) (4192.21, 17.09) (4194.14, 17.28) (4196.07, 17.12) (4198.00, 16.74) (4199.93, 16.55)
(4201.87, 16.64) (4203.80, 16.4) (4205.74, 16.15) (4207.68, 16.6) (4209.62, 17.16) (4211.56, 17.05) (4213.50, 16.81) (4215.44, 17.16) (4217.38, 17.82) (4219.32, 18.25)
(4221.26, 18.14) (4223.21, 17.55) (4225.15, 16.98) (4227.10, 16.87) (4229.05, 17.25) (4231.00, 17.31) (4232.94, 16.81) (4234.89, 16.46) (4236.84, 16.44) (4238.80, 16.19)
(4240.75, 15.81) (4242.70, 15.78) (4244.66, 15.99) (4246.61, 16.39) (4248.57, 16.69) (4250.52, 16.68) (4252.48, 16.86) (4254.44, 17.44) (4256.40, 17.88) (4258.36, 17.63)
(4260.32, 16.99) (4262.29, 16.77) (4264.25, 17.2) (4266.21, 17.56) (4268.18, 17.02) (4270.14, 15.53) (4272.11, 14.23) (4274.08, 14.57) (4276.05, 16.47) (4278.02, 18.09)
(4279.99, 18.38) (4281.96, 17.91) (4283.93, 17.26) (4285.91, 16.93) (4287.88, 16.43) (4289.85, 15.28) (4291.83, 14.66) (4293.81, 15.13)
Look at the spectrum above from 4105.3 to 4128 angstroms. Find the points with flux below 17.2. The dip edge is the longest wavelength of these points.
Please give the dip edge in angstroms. 4123.28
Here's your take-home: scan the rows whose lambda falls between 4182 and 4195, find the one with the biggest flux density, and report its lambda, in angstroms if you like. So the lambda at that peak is 4194.14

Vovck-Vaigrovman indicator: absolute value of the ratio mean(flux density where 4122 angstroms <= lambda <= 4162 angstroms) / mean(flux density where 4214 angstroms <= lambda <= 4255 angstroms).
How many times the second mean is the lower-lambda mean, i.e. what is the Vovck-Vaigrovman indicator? 1.02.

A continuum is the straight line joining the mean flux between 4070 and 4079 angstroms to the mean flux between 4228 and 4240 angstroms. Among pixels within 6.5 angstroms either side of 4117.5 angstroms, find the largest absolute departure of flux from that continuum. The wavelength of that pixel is 4111.90 angstroms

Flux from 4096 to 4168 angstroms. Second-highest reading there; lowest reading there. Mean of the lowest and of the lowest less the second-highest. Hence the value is 2.6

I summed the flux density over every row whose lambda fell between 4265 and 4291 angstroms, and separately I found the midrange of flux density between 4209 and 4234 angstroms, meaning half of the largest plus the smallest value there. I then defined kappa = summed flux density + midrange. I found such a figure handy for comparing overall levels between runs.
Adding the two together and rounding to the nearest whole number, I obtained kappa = 233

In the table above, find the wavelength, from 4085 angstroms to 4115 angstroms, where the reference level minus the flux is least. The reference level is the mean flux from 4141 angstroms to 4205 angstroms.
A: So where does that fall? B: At 4085.47 angstroms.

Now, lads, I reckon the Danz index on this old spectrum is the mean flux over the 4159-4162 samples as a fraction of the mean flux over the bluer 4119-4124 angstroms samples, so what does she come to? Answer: 1.07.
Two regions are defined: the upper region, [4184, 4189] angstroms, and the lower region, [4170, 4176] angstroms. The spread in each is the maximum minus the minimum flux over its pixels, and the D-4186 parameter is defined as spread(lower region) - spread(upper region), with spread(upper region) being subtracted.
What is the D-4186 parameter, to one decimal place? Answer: 0.8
